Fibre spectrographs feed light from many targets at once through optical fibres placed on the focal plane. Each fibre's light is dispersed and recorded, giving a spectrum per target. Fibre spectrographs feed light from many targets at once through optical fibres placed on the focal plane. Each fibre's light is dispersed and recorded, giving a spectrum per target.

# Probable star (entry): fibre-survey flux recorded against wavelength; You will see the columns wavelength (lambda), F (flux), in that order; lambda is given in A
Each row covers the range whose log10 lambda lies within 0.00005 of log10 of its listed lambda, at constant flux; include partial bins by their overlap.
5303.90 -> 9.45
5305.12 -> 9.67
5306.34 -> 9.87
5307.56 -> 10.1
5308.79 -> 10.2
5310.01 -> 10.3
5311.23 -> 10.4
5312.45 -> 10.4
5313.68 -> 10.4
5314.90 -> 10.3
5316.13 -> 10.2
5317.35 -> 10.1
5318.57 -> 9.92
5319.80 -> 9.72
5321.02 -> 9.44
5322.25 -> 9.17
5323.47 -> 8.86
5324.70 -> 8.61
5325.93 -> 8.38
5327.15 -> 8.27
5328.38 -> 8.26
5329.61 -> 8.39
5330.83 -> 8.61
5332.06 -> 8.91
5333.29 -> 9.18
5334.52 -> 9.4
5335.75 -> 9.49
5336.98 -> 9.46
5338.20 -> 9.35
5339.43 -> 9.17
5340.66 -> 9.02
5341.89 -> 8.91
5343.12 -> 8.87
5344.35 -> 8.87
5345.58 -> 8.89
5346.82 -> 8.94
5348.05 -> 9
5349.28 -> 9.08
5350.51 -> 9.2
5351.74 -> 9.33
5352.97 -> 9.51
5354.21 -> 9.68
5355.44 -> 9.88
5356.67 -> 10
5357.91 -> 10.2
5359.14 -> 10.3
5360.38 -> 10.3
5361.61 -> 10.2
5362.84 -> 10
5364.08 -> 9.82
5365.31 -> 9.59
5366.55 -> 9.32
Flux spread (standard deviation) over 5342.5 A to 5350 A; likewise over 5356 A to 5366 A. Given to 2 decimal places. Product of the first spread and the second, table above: 0.02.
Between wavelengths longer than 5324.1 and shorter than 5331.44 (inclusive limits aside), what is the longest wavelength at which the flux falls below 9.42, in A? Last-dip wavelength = 5330.83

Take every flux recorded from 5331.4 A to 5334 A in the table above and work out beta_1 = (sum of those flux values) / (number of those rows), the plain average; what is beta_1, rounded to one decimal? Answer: 9.0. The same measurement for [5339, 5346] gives 9.0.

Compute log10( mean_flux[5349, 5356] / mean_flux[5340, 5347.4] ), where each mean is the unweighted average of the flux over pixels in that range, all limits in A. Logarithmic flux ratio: 0.03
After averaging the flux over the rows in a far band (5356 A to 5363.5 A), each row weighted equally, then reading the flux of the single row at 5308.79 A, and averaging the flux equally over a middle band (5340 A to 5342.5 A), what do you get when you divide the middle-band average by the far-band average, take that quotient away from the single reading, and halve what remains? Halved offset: 4.66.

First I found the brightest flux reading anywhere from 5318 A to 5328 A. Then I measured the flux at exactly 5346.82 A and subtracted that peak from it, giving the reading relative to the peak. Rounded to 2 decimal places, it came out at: -0.98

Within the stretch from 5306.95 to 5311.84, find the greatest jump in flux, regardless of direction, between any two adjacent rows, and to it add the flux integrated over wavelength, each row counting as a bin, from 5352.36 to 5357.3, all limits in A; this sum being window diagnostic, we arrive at 48.3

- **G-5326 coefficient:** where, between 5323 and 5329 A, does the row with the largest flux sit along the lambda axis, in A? 5323.47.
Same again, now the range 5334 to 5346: 5335.75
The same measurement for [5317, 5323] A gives 5317.35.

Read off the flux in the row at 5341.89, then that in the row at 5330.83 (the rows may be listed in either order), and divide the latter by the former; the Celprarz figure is 0.97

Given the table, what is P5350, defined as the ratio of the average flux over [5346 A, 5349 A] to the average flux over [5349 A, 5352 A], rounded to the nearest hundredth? 0.97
